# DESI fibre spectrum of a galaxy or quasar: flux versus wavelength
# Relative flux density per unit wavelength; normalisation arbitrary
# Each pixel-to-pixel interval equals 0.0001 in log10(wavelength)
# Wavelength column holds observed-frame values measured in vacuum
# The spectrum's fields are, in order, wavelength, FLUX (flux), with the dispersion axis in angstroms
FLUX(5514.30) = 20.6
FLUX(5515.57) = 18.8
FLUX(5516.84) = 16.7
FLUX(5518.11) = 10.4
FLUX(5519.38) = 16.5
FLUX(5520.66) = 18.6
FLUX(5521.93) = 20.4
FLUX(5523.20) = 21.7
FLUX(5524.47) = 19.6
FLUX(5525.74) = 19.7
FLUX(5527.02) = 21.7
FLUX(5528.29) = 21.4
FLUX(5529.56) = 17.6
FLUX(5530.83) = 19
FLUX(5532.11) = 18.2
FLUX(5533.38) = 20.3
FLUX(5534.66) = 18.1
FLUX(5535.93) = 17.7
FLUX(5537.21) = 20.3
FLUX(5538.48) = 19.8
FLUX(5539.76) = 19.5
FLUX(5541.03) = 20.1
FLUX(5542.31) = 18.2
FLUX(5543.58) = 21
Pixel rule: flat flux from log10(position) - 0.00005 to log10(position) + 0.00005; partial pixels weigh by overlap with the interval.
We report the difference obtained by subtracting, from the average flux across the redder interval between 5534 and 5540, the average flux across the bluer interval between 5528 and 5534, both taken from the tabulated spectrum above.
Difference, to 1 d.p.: -0.2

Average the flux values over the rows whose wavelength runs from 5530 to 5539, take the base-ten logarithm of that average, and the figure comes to 1.28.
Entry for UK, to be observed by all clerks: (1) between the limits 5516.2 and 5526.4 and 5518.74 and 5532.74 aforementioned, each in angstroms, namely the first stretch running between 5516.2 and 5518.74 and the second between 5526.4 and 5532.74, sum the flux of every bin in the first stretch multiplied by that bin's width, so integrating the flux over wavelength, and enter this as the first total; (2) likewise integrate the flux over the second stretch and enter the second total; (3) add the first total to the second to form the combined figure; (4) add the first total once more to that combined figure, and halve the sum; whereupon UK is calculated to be 97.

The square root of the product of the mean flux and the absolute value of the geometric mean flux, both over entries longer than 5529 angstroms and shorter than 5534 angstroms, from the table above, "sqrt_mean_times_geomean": 18.8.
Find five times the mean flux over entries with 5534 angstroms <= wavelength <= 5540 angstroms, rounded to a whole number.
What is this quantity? 95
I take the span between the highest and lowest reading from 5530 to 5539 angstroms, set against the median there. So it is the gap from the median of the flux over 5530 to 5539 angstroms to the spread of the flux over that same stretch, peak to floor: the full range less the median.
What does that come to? -16.4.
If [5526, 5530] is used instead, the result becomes -17.3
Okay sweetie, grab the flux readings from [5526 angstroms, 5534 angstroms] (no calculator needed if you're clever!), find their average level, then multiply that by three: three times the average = 59.1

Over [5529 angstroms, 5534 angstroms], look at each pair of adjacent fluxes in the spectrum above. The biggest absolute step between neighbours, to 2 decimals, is 2.10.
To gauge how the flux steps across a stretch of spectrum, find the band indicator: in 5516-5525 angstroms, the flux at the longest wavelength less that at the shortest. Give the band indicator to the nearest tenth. 2.9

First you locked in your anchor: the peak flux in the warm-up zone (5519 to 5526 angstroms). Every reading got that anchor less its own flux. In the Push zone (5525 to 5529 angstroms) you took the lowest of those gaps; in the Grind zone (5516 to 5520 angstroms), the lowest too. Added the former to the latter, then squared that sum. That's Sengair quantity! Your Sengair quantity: 25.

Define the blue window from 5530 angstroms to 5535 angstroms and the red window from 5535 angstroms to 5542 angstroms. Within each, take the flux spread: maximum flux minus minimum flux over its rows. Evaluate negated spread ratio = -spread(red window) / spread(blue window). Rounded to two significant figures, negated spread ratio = -1.2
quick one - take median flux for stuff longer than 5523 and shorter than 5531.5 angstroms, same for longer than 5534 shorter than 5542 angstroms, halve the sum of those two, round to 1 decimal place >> 19.7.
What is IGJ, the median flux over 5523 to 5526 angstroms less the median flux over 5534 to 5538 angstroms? 1.6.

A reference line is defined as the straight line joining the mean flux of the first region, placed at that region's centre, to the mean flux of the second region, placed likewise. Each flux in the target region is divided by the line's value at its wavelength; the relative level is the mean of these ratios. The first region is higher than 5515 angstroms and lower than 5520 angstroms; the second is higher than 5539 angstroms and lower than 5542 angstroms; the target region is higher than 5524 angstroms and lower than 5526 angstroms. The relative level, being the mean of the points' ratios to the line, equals 1.16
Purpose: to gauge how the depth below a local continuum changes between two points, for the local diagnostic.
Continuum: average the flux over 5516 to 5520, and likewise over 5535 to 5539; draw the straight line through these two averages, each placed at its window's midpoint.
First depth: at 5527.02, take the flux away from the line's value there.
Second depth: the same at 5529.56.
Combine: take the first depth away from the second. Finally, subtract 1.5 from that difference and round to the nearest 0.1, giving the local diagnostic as 3.2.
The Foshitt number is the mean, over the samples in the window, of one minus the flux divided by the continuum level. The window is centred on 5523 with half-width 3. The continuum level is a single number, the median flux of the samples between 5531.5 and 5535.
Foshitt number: -0.10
